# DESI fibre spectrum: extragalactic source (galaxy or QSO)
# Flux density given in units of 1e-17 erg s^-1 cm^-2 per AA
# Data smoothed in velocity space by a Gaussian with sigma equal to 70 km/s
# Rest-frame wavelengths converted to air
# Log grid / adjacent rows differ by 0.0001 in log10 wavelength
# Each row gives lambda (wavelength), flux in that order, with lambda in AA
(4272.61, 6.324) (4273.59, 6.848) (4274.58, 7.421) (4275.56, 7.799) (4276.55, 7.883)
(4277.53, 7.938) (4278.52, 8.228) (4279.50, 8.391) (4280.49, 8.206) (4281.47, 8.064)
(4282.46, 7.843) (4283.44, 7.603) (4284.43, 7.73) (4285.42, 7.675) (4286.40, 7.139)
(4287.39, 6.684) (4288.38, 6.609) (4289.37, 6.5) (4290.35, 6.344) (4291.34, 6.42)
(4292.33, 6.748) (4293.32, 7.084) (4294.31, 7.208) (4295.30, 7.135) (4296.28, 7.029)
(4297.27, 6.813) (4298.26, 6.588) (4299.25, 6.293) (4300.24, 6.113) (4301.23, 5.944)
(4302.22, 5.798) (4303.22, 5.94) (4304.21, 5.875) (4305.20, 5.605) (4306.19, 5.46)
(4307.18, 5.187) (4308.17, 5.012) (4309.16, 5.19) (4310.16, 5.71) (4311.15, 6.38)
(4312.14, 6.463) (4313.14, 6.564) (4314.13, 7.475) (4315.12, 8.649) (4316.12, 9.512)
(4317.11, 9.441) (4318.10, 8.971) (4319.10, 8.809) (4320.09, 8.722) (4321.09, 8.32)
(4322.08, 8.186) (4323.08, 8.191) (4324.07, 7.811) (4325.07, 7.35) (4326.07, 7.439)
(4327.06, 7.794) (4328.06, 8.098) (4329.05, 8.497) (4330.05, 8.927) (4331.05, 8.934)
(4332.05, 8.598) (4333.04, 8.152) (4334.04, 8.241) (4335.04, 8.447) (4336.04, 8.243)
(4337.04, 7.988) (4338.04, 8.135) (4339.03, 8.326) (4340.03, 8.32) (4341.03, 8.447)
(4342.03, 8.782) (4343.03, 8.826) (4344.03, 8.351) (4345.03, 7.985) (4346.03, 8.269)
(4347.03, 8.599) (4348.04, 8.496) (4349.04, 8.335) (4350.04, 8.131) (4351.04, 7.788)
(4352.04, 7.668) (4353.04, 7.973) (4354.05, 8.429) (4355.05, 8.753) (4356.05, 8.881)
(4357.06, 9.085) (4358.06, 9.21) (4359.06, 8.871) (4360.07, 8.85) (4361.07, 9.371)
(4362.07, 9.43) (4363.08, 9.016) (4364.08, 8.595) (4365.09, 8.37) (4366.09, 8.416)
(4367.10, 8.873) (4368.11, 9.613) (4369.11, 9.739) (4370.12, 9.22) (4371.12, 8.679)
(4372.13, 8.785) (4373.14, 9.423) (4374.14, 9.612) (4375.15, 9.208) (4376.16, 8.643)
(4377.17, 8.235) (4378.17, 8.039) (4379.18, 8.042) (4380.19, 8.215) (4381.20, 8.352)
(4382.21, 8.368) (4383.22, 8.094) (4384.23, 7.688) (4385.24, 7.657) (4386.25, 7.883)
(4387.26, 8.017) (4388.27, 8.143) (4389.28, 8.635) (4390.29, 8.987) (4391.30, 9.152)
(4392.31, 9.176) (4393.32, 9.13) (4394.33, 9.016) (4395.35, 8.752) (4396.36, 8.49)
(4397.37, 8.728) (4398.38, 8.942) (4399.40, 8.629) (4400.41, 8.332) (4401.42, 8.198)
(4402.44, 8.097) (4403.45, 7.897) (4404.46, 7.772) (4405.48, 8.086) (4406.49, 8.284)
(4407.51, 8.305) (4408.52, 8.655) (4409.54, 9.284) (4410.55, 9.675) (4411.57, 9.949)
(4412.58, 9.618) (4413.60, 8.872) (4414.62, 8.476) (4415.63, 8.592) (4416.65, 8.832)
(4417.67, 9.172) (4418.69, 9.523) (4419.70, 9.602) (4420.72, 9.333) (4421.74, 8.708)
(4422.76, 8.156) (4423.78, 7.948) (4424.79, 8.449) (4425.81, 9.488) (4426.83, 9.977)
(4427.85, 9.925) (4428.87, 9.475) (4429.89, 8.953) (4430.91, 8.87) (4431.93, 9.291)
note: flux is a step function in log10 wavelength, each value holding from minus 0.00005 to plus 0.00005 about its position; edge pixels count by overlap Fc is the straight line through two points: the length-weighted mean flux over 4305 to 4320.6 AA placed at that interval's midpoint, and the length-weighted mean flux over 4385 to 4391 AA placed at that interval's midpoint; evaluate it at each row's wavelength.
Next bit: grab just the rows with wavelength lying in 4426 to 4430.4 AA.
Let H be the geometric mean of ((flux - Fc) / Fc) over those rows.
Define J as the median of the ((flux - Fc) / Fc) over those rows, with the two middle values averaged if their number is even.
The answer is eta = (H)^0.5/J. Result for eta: 2.1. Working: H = 0.03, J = 0.09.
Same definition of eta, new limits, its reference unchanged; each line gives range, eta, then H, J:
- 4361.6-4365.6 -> 2.9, 0.11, 0.11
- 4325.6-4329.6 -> 3.1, 0.07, 0.08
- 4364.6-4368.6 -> 3.5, 0.09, 0.09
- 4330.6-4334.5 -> 2.8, 0.14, 0.13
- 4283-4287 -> 2.4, 0.12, 0.15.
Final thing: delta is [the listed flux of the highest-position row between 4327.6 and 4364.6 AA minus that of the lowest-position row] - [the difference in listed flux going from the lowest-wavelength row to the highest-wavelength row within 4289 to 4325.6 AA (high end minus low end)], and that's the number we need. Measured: -0.4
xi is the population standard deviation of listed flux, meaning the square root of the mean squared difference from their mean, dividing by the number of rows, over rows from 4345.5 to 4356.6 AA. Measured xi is 0.4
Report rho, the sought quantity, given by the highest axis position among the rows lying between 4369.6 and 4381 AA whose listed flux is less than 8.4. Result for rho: 4380.19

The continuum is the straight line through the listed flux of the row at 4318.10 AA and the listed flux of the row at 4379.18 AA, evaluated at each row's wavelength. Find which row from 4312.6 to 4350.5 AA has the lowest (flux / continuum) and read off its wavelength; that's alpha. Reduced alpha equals 4313.14 AA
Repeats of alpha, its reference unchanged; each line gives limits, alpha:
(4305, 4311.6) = 4308.17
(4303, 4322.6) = 4308.17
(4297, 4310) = 4308.17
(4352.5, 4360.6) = 4353.04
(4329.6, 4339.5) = 4337.04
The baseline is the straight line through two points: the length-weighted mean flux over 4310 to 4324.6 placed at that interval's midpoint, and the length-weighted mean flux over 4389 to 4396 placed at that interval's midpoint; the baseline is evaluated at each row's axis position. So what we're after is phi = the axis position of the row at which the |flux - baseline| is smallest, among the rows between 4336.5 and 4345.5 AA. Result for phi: 4344.03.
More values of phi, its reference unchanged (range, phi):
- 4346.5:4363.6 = 4354.05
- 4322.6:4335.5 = 4334.04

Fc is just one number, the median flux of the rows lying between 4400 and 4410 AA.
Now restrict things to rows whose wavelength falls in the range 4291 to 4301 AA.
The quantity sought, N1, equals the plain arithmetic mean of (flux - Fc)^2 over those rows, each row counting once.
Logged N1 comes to 2.37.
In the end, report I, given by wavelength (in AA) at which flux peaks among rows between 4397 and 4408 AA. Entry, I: 4398.38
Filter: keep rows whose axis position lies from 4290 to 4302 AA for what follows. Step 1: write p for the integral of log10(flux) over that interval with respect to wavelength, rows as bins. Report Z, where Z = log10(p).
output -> 0.99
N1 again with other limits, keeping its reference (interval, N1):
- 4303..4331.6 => 2.70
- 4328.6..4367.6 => 0.25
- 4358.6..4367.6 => 0.51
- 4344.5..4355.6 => 0.11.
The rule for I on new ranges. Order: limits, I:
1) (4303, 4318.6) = 4316.12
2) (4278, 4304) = 4279.50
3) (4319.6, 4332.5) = 4331.05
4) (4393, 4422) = 4411.57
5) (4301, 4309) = 4301.23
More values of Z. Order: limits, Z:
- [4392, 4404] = 1.05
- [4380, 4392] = 1.04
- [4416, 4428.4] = 1.07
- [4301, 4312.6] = 0.94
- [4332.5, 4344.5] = 1.04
